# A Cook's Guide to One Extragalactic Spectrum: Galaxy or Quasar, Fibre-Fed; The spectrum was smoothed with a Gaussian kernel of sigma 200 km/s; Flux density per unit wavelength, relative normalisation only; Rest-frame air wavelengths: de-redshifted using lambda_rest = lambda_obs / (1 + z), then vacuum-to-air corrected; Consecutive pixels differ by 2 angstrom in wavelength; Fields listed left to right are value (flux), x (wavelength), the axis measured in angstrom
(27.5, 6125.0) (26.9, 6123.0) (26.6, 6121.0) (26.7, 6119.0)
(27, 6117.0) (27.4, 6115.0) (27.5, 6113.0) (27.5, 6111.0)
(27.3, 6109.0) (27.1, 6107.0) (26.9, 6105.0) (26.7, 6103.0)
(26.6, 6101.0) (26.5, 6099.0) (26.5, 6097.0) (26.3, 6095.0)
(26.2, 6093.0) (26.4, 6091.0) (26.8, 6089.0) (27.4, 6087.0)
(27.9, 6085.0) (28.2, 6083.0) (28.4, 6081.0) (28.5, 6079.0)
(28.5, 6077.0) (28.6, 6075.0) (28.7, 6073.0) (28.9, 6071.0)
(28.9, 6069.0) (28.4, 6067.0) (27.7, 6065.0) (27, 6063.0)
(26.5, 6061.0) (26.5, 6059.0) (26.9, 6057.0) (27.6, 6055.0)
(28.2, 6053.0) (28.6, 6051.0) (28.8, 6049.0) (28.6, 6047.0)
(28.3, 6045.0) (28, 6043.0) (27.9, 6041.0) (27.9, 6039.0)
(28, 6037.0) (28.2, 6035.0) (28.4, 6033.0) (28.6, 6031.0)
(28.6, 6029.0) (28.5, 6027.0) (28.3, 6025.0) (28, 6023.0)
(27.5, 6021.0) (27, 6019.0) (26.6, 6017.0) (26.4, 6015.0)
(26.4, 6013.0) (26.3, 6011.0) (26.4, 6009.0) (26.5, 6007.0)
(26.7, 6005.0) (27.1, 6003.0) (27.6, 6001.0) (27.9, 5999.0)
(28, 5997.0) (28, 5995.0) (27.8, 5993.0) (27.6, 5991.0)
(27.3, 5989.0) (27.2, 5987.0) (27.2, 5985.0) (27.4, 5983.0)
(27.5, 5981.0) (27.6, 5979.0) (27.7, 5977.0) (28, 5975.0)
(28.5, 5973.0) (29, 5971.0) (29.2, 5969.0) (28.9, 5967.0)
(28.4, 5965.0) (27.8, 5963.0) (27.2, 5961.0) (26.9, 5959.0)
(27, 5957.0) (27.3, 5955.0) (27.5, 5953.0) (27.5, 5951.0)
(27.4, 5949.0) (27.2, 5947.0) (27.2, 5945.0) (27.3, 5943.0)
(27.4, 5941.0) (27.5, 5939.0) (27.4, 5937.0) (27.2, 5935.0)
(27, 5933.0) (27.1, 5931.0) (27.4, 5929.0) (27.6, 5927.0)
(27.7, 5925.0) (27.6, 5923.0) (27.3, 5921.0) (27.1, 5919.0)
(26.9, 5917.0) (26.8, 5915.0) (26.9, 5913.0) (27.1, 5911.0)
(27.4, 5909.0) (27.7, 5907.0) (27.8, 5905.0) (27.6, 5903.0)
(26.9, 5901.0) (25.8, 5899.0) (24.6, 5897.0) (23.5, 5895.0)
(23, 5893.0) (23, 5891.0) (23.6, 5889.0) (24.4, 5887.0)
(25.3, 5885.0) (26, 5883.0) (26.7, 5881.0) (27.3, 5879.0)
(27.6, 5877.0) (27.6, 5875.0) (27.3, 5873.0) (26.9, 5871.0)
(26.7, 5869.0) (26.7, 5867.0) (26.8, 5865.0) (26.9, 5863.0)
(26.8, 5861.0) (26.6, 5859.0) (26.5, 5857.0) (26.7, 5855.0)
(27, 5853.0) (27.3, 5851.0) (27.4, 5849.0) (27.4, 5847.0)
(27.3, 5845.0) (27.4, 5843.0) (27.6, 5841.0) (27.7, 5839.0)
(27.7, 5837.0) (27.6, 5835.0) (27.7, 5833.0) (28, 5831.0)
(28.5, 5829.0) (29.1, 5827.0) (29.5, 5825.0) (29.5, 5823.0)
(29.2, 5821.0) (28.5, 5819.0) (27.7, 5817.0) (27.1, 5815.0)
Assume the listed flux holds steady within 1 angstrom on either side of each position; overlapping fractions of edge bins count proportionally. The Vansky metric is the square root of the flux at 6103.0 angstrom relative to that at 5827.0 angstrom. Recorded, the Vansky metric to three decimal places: 0.958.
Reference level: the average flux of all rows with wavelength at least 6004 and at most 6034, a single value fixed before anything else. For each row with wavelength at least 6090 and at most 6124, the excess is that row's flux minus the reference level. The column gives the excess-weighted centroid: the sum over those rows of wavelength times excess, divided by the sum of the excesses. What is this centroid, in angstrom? 6102.5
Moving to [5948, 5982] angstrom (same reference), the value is 5970.5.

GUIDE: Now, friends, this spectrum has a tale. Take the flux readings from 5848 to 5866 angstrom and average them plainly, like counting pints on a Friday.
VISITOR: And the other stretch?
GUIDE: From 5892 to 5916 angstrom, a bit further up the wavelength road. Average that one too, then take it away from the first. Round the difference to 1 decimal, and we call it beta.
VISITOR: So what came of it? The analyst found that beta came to 0.6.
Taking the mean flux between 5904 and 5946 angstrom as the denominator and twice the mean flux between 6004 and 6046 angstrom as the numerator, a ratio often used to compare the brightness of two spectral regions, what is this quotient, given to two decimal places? 2.02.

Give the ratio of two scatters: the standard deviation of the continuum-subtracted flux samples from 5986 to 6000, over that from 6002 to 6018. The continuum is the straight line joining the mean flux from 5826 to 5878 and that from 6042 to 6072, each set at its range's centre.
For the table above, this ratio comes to 1.2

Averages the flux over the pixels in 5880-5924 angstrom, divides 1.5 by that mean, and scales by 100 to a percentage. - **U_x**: 5.76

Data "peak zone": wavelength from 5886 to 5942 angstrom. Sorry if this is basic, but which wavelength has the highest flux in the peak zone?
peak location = 5905.0 angstrom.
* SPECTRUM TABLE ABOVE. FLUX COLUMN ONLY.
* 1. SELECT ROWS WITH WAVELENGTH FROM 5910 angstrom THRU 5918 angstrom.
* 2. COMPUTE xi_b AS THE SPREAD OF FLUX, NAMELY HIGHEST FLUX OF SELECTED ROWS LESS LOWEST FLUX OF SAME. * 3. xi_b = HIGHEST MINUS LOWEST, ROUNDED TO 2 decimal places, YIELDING 0.30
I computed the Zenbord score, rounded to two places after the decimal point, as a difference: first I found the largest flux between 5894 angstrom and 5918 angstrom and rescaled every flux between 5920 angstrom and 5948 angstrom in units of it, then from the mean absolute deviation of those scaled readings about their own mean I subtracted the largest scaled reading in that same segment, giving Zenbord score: -0.99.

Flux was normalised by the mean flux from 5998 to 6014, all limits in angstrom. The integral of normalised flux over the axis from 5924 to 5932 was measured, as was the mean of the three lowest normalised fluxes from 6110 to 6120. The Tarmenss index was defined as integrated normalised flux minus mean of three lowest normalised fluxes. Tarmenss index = 7.2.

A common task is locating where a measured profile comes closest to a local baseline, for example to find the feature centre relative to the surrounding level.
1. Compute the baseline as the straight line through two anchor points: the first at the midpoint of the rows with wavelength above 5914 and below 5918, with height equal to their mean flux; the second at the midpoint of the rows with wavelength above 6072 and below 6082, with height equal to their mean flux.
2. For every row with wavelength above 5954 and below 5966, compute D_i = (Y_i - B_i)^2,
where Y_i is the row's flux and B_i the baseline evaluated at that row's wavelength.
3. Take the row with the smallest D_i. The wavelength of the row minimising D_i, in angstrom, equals 5955.0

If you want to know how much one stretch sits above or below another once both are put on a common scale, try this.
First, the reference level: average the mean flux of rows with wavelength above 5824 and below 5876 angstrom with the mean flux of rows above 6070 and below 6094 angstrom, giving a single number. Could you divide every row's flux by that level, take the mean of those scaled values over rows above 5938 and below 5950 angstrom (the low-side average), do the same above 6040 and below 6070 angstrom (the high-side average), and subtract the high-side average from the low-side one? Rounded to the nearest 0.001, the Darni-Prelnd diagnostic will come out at -0.019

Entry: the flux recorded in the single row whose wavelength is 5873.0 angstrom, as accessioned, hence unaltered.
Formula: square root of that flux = 5.22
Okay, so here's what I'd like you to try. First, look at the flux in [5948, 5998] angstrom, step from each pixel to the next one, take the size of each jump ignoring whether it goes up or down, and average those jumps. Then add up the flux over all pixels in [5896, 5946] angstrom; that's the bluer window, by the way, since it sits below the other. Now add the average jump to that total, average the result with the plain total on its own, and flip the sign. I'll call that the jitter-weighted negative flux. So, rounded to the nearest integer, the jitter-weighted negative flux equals -678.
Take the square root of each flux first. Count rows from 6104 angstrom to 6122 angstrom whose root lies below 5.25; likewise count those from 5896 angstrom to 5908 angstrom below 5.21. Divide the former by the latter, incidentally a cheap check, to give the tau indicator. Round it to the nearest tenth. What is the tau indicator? 3.0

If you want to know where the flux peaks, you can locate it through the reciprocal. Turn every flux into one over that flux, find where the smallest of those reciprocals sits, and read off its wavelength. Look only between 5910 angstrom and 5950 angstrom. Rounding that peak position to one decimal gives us 5925.0 angstrom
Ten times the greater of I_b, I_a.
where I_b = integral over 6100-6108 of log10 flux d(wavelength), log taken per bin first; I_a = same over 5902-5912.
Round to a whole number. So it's 144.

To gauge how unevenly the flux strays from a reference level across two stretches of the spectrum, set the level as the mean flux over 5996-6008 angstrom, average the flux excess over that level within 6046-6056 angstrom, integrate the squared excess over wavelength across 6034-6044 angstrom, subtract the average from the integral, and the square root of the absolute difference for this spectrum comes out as 2.0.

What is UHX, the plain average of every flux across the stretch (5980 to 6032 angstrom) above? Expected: 27.4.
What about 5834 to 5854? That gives 27.4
